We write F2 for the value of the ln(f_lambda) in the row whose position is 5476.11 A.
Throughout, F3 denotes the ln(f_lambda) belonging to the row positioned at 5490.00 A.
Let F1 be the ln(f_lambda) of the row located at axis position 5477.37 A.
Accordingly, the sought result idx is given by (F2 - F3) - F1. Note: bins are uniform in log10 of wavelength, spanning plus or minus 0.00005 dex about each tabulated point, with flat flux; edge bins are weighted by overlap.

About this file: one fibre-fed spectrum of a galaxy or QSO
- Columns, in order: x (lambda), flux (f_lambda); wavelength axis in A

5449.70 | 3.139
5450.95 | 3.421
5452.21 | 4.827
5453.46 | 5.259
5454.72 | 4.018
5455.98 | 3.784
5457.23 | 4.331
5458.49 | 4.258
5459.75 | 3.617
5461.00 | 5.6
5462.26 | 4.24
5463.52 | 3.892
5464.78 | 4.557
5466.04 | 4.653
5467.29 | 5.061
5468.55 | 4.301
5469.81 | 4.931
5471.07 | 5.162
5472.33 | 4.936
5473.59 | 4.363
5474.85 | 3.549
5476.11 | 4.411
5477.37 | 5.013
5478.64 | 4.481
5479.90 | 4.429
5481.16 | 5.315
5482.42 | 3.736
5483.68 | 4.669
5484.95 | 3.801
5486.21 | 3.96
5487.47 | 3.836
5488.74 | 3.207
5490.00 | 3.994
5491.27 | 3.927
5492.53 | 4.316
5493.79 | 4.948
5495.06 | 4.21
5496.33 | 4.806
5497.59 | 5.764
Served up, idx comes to -1.51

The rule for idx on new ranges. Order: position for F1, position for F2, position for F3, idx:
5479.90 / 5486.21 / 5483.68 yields -1.65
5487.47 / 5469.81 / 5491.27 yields -1.12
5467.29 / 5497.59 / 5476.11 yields -1.35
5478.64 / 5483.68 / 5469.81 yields -1.55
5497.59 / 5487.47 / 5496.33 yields -1.98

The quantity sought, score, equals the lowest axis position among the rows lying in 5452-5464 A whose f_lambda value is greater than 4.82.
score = 5452.21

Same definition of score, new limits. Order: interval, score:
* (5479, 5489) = 5481.16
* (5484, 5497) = 5493.79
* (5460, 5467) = 5461.00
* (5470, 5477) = 5471.07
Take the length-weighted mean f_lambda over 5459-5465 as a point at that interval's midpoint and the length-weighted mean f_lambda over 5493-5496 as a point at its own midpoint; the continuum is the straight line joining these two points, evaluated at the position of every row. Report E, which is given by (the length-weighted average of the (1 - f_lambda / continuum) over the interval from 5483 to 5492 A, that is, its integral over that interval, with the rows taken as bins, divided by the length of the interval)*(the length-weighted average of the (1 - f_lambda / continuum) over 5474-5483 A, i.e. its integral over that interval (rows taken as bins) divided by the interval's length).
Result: 0.002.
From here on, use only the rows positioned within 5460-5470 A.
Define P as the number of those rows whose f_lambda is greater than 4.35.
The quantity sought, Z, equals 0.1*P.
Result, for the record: 0.5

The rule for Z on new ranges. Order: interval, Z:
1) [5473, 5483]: 0.6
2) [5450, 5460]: 0.2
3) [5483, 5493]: 0.1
